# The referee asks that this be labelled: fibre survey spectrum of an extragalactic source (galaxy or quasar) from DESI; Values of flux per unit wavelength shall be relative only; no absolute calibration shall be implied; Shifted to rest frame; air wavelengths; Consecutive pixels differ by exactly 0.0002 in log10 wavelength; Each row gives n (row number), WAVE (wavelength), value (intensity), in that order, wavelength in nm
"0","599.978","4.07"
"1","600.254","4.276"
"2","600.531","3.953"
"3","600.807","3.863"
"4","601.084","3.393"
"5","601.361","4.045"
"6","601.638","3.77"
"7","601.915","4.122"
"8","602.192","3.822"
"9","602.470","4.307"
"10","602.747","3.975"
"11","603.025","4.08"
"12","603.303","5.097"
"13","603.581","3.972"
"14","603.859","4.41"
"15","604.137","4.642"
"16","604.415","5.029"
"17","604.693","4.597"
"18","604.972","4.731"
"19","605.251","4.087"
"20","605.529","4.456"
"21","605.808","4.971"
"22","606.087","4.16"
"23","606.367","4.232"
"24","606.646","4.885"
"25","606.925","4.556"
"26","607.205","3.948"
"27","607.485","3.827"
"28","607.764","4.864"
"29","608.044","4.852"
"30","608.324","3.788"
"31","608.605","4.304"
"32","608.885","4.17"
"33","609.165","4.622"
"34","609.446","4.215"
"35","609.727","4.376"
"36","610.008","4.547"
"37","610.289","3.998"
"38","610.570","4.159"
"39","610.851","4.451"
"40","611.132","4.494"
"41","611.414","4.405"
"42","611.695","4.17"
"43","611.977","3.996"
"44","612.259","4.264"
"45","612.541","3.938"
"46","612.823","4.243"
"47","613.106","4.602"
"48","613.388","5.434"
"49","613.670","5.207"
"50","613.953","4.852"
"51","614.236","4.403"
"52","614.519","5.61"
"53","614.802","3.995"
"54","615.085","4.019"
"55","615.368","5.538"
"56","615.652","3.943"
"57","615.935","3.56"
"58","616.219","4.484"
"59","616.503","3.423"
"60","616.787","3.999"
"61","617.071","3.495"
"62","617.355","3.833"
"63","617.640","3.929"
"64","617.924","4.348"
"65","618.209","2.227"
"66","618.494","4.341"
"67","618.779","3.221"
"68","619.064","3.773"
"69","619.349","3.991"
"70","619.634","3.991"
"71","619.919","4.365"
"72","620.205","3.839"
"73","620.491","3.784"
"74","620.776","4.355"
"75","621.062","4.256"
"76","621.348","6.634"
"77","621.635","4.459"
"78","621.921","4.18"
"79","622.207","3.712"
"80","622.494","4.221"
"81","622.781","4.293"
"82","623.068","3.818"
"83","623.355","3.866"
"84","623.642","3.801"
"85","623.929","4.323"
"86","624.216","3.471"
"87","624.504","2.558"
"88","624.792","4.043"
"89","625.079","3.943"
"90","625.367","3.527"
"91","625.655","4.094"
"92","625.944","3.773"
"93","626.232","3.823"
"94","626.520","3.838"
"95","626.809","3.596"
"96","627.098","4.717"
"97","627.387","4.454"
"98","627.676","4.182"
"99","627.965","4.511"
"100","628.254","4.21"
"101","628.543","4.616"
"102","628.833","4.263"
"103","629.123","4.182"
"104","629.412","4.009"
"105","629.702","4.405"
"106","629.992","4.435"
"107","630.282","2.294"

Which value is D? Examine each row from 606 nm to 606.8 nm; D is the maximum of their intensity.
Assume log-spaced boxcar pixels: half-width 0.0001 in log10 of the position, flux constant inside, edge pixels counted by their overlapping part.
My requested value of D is 4.885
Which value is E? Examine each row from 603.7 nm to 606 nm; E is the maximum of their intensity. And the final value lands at 5.029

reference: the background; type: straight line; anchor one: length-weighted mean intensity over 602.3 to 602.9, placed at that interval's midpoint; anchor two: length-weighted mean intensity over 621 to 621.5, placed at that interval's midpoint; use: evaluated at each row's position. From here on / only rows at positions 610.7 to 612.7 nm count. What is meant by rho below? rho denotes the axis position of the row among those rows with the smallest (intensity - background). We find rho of 612.541 nm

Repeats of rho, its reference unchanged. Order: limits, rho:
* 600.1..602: 601.084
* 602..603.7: 602.192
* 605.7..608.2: 607.485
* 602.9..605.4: 605.251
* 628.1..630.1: 629.412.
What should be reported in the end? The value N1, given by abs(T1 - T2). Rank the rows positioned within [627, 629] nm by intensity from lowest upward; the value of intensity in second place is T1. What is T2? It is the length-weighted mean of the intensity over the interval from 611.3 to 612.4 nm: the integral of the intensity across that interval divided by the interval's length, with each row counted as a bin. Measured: 0.00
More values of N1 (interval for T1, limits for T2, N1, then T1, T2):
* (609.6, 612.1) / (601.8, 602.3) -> 0.02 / 3.998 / 3.98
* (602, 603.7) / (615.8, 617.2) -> 0.18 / 3.972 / 3.80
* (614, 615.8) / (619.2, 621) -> 0.07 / 3.995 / 4.06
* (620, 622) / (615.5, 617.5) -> 0.01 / 3.839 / 3.83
